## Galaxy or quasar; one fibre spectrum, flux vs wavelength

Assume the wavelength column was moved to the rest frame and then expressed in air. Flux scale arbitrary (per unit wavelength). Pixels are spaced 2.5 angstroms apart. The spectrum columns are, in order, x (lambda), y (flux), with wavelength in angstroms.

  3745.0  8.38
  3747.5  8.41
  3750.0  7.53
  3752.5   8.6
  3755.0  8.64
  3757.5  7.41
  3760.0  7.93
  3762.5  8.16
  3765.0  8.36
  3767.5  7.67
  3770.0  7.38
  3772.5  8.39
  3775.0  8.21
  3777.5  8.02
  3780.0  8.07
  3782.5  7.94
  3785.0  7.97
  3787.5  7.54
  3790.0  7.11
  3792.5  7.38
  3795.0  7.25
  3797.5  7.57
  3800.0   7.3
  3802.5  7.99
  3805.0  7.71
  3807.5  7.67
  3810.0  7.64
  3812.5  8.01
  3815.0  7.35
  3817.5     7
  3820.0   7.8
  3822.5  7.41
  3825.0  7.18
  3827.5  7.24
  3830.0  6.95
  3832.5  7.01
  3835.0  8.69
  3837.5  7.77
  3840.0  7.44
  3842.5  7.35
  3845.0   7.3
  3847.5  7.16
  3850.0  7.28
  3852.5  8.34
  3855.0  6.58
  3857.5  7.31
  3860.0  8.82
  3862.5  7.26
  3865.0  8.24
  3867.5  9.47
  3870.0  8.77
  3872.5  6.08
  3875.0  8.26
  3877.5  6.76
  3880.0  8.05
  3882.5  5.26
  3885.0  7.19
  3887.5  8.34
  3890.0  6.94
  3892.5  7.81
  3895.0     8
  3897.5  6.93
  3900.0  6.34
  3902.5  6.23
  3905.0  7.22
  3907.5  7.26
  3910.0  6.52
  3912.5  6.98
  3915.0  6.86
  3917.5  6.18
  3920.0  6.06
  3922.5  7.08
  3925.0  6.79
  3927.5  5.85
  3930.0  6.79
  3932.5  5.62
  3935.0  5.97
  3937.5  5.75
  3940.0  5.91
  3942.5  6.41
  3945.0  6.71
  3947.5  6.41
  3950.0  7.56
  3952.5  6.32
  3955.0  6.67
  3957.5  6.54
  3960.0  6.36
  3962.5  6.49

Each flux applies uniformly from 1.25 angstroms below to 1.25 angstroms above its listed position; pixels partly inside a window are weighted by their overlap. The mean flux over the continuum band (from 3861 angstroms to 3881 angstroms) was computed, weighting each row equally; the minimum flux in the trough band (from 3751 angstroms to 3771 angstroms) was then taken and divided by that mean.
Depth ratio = 0.94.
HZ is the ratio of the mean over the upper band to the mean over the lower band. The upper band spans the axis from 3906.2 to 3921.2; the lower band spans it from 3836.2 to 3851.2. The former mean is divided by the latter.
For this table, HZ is 0.90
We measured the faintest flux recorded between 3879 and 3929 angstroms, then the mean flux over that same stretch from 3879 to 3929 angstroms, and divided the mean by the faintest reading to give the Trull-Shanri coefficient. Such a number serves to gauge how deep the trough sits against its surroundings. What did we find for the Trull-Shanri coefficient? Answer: 1.31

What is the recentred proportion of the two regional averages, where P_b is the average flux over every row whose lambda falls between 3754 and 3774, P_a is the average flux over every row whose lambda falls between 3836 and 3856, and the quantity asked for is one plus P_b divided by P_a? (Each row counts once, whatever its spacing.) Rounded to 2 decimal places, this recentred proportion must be 2.08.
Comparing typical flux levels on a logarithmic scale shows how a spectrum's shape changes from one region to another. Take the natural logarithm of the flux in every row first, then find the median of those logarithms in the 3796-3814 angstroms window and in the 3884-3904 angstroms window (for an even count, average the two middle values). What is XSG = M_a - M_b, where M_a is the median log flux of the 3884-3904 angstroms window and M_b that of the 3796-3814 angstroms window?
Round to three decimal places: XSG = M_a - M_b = -0.082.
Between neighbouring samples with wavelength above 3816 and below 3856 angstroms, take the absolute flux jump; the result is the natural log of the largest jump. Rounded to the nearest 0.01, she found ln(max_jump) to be 0.57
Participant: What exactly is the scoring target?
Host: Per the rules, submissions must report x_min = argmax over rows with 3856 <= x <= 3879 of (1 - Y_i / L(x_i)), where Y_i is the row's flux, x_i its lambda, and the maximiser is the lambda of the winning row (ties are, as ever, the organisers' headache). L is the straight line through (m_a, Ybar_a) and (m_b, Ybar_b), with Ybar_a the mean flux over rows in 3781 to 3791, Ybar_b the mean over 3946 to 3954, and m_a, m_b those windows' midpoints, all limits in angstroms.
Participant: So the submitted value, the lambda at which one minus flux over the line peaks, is 3872.5 angstroms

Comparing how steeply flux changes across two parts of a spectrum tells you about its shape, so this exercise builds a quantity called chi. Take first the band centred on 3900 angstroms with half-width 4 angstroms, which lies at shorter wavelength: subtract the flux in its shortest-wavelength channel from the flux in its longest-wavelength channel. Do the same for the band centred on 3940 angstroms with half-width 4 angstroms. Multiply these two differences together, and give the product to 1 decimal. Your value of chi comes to -0.5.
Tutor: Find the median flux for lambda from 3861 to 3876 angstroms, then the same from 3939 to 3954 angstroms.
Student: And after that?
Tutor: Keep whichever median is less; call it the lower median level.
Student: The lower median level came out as 6.4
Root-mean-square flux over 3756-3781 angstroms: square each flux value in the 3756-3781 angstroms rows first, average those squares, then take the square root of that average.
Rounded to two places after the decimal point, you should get 7.97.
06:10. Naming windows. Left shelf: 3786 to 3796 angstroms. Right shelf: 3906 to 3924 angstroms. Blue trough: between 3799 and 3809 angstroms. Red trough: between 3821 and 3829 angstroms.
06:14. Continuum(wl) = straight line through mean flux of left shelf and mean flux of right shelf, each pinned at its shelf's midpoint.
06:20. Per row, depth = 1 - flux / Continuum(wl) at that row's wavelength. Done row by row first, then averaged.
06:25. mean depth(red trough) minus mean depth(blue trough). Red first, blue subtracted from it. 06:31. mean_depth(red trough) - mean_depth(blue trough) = 0.039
